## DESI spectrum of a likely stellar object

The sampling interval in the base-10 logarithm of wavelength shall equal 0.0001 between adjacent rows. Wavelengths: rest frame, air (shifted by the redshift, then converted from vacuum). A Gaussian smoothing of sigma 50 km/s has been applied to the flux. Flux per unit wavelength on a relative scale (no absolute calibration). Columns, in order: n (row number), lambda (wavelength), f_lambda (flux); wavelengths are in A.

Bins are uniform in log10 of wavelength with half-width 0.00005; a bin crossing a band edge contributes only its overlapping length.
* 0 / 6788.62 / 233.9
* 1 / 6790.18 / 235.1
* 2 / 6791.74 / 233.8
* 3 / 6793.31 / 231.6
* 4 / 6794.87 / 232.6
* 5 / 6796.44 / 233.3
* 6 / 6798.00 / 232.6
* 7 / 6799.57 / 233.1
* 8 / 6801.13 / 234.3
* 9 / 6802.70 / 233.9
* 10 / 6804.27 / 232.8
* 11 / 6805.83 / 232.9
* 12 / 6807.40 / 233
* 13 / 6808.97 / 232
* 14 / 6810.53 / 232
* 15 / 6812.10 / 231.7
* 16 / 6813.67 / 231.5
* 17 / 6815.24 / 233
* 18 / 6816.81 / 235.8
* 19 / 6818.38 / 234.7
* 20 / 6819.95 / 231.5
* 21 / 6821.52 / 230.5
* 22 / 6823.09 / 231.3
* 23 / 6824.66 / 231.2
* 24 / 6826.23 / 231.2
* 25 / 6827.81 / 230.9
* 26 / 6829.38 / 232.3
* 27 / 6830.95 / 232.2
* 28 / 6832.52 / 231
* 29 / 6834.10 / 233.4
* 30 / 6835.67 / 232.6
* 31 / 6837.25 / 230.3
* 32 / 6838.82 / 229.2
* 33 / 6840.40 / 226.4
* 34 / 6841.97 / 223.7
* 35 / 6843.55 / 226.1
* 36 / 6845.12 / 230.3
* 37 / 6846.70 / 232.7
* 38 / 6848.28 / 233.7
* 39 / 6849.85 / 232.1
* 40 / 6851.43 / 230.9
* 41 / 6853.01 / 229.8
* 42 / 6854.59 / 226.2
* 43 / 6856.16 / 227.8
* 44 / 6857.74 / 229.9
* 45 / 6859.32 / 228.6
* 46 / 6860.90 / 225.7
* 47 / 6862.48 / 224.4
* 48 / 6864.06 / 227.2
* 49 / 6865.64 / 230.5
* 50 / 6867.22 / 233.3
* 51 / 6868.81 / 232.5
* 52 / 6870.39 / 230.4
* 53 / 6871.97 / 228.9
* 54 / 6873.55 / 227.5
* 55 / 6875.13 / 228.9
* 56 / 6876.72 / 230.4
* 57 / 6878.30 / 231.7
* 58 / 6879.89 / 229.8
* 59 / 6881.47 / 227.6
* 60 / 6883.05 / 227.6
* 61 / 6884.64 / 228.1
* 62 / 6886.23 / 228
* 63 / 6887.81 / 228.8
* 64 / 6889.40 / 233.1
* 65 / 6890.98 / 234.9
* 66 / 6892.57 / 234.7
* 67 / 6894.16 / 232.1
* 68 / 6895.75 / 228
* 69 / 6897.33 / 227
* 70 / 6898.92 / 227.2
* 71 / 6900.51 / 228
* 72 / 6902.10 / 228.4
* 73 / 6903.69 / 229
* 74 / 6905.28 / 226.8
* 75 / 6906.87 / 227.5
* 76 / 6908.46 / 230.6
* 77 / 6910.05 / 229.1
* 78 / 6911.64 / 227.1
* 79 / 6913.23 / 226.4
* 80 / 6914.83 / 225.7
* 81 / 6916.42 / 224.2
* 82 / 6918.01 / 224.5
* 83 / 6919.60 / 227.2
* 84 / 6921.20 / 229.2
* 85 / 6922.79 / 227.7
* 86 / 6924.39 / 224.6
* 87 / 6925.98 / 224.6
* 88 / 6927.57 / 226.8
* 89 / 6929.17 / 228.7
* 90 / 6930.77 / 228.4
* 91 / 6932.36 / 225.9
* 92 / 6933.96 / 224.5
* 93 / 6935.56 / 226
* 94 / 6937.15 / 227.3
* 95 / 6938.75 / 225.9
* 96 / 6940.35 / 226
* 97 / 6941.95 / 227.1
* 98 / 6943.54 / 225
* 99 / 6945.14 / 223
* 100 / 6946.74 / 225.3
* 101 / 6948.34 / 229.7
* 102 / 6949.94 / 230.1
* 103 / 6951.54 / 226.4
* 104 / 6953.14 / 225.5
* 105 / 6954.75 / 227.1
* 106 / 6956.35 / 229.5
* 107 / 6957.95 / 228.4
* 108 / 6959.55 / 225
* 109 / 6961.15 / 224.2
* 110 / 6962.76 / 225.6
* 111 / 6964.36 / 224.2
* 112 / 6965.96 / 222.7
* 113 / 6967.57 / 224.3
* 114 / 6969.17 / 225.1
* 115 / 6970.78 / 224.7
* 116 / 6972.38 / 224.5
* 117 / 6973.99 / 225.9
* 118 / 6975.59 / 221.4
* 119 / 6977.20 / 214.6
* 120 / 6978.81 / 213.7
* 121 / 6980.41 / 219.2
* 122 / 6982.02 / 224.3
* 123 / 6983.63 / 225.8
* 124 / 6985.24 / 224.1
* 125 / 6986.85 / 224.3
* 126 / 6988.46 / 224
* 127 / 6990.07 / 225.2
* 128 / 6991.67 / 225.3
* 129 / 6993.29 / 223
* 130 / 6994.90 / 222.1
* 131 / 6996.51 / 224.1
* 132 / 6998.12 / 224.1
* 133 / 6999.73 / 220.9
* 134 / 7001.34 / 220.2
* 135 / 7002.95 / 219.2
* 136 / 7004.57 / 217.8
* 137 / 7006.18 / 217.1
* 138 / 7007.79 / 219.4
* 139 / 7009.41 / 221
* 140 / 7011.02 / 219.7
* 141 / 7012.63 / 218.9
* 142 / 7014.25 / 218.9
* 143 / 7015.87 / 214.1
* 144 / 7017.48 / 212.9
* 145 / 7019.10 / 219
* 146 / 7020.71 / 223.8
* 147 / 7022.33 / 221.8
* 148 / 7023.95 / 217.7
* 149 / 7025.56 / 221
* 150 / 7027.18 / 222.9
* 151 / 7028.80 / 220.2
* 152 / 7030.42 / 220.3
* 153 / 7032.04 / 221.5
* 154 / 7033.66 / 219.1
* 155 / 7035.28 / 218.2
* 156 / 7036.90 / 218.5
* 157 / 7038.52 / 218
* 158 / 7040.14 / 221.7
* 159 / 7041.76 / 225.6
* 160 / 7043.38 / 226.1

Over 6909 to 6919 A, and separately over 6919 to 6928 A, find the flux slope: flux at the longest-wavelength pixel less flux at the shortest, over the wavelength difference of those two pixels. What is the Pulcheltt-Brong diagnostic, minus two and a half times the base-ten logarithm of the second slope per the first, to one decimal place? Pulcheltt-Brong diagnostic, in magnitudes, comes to 2.7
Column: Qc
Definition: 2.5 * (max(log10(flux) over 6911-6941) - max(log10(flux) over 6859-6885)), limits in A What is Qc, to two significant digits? -0.019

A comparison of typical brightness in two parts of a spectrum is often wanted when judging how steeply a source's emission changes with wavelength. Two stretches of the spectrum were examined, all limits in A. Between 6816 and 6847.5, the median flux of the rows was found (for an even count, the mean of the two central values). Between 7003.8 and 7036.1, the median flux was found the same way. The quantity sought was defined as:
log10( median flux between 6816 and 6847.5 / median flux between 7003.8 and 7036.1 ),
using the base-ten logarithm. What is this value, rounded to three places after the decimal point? 0.023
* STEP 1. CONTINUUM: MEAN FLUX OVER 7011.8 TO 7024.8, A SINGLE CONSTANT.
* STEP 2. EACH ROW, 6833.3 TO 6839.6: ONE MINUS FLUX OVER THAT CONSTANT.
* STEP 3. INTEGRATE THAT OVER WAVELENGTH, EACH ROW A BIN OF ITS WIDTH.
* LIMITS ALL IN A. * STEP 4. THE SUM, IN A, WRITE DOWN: -0.37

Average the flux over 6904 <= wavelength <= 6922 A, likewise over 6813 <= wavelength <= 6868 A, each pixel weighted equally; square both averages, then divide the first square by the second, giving 0.97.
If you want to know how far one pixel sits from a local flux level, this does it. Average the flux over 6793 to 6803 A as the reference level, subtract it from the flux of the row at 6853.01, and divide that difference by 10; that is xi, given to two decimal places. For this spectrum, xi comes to -0.33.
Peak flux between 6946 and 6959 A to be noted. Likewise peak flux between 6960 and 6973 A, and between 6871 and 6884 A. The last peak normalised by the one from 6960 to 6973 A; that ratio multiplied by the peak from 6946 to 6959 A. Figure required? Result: 236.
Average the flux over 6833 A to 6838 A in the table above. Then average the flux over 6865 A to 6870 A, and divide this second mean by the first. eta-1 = 1.000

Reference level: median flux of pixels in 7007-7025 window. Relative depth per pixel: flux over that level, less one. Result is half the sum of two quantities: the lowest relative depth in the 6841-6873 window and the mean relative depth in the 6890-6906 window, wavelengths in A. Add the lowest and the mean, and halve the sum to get 0.035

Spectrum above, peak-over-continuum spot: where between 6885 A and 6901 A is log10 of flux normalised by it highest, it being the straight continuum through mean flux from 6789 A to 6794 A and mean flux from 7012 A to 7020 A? 6890.98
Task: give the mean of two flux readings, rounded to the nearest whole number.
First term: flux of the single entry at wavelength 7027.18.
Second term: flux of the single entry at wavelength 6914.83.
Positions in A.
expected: 224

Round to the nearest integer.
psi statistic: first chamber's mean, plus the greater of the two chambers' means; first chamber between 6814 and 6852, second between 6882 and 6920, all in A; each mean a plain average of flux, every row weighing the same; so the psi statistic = 462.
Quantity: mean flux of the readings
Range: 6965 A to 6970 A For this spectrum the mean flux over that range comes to 224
